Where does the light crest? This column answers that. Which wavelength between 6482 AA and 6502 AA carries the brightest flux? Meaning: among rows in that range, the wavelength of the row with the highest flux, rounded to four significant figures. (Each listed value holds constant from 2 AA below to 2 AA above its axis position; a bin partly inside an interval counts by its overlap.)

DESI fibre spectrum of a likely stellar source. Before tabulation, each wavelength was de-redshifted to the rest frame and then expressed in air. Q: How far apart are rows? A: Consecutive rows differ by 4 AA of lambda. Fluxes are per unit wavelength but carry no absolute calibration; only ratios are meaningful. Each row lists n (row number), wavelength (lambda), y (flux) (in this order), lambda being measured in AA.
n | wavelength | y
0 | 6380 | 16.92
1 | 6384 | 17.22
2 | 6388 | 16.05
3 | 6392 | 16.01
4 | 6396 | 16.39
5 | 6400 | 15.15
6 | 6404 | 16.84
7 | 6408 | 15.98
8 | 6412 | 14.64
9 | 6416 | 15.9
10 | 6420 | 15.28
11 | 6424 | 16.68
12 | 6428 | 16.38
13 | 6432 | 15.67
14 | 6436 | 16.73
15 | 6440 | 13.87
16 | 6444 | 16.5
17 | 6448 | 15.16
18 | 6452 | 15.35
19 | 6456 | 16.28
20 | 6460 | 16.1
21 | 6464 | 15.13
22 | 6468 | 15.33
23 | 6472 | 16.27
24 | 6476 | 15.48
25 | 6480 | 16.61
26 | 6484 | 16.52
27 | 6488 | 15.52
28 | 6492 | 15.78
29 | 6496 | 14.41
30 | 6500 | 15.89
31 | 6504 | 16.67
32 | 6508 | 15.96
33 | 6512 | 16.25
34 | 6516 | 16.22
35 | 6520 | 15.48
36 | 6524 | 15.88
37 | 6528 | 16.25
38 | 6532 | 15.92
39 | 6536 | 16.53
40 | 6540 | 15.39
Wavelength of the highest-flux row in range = 6484 AA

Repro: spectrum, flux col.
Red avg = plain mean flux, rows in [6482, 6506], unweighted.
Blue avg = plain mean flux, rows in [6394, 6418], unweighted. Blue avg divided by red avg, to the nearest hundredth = 1.00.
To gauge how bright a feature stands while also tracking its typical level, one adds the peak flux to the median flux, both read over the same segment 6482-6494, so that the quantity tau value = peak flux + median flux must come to 32.3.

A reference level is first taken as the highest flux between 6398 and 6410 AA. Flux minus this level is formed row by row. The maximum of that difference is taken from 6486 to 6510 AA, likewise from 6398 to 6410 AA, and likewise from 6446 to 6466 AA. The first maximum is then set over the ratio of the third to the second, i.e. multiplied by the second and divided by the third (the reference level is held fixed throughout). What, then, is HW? 0.00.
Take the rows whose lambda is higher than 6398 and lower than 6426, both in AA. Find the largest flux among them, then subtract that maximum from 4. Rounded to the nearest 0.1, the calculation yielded -12.8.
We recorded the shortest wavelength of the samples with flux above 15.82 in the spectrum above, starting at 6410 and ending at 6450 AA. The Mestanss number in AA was 6416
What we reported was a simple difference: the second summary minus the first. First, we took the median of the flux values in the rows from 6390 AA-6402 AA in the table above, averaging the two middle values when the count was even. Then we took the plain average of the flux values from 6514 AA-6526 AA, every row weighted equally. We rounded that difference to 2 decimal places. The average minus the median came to -0.15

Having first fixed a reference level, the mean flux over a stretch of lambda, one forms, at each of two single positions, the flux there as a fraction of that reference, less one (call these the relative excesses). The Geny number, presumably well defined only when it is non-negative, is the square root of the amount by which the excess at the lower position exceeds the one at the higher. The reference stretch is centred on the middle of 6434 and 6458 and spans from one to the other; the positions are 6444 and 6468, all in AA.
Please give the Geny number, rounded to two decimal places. 0.27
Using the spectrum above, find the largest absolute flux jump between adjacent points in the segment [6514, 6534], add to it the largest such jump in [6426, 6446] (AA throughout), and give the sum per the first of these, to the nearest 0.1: 4.9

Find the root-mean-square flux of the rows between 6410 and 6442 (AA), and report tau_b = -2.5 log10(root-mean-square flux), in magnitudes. -2.99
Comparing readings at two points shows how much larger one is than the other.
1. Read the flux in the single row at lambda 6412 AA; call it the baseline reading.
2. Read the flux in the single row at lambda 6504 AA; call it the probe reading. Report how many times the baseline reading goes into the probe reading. 1.14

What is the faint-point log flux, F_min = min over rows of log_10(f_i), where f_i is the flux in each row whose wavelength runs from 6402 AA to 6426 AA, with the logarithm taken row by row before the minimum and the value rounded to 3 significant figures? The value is 1.17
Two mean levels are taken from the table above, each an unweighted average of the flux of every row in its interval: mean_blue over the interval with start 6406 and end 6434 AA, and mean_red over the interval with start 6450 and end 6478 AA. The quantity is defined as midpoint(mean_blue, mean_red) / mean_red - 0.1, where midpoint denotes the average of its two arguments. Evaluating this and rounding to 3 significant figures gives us 0.903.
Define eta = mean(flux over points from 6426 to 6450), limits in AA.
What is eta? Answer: 15.7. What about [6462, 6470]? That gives 15.2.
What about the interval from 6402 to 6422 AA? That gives 15.7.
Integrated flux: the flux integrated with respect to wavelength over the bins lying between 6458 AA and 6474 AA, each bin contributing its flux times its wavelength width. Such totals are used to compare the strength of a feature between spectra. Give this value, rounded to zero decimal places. 251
